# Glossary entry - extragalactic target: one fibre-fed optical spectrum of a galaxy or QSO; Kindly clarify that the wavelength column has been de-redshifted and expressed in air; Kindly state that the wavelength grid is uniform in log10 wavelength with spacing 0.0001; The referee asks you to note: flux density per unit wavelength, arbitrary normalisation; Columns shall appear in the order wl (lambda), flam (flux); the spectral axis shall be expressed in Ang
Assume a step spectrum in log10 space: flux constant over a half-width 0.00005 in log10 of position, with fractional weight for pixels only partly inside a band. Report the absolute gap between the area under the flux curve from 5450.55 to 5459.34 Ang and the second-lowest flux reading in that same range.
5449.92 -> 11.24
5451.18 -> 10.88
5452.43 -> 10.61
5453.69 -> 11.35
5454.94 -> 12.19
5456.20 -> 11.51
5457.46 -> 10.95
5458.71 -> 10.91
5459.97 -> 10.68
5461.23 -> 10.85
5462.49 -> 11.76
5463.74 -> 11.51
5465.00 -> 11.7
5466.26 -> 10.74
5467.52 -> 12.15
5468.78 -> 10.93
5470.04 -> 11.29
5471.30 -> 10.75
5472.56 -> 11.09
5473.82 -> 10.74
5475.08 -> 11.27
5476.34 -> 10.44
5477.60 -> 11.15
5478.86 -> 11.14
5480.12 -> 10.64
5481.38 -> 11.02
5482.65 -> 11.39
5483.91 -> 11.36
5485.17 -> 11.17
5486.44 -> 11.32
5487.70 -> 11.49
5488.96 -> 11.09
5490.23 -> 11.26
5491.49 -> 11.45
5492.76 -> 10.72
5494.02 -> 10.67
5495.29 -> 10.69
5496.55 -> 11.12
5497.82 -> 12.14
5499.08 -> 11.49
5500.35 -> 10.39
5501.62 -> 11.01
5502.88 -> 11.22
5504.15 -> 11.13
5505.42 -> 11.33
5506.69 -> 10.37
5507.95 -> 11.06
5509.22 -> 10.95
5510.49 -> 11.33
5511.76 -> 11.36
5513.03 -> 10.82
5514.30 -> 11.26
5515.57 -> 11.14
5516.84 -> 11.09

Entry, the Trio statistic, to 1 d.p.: 87.6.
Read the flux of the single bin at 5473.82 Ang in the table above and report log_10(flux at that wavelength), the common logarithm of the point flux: 1.03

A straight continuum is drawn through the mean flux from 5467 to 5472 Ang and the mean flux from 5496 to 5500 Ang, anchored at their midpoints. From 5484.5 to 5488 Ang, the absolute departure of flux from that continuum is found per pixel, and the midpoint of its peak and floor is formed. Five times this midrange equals 0.7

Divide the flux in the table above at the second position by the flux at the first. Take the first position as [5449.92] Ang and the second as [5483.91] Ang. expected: 1.01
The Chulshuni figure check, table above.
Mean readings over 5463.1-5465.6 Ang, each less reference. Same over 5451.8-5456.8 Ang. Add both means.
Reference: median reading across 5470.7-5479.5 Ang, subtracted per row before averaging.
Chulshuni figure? 0.84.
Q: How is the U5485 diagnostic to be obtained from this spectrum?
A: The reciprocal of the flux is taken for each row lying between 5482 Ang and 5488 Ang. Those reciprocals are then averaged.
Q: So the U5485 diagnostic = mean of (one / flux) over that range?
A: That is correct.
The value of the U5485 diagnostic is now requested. 0.0881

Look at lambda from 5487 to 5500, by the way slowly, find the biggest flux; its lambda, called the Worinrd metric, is 5497.82 Ang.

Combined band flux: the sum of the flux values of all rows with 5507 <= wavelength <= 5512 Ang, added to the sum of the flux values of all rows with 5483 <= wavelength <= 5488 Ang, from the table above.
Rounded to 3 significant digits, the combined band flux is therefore 90.0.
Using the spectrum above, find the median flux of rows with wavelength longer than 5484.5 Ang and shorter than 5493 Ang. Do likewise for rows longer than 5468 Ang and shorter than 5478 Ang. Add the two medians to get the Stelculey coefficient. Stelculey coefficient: 22.3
